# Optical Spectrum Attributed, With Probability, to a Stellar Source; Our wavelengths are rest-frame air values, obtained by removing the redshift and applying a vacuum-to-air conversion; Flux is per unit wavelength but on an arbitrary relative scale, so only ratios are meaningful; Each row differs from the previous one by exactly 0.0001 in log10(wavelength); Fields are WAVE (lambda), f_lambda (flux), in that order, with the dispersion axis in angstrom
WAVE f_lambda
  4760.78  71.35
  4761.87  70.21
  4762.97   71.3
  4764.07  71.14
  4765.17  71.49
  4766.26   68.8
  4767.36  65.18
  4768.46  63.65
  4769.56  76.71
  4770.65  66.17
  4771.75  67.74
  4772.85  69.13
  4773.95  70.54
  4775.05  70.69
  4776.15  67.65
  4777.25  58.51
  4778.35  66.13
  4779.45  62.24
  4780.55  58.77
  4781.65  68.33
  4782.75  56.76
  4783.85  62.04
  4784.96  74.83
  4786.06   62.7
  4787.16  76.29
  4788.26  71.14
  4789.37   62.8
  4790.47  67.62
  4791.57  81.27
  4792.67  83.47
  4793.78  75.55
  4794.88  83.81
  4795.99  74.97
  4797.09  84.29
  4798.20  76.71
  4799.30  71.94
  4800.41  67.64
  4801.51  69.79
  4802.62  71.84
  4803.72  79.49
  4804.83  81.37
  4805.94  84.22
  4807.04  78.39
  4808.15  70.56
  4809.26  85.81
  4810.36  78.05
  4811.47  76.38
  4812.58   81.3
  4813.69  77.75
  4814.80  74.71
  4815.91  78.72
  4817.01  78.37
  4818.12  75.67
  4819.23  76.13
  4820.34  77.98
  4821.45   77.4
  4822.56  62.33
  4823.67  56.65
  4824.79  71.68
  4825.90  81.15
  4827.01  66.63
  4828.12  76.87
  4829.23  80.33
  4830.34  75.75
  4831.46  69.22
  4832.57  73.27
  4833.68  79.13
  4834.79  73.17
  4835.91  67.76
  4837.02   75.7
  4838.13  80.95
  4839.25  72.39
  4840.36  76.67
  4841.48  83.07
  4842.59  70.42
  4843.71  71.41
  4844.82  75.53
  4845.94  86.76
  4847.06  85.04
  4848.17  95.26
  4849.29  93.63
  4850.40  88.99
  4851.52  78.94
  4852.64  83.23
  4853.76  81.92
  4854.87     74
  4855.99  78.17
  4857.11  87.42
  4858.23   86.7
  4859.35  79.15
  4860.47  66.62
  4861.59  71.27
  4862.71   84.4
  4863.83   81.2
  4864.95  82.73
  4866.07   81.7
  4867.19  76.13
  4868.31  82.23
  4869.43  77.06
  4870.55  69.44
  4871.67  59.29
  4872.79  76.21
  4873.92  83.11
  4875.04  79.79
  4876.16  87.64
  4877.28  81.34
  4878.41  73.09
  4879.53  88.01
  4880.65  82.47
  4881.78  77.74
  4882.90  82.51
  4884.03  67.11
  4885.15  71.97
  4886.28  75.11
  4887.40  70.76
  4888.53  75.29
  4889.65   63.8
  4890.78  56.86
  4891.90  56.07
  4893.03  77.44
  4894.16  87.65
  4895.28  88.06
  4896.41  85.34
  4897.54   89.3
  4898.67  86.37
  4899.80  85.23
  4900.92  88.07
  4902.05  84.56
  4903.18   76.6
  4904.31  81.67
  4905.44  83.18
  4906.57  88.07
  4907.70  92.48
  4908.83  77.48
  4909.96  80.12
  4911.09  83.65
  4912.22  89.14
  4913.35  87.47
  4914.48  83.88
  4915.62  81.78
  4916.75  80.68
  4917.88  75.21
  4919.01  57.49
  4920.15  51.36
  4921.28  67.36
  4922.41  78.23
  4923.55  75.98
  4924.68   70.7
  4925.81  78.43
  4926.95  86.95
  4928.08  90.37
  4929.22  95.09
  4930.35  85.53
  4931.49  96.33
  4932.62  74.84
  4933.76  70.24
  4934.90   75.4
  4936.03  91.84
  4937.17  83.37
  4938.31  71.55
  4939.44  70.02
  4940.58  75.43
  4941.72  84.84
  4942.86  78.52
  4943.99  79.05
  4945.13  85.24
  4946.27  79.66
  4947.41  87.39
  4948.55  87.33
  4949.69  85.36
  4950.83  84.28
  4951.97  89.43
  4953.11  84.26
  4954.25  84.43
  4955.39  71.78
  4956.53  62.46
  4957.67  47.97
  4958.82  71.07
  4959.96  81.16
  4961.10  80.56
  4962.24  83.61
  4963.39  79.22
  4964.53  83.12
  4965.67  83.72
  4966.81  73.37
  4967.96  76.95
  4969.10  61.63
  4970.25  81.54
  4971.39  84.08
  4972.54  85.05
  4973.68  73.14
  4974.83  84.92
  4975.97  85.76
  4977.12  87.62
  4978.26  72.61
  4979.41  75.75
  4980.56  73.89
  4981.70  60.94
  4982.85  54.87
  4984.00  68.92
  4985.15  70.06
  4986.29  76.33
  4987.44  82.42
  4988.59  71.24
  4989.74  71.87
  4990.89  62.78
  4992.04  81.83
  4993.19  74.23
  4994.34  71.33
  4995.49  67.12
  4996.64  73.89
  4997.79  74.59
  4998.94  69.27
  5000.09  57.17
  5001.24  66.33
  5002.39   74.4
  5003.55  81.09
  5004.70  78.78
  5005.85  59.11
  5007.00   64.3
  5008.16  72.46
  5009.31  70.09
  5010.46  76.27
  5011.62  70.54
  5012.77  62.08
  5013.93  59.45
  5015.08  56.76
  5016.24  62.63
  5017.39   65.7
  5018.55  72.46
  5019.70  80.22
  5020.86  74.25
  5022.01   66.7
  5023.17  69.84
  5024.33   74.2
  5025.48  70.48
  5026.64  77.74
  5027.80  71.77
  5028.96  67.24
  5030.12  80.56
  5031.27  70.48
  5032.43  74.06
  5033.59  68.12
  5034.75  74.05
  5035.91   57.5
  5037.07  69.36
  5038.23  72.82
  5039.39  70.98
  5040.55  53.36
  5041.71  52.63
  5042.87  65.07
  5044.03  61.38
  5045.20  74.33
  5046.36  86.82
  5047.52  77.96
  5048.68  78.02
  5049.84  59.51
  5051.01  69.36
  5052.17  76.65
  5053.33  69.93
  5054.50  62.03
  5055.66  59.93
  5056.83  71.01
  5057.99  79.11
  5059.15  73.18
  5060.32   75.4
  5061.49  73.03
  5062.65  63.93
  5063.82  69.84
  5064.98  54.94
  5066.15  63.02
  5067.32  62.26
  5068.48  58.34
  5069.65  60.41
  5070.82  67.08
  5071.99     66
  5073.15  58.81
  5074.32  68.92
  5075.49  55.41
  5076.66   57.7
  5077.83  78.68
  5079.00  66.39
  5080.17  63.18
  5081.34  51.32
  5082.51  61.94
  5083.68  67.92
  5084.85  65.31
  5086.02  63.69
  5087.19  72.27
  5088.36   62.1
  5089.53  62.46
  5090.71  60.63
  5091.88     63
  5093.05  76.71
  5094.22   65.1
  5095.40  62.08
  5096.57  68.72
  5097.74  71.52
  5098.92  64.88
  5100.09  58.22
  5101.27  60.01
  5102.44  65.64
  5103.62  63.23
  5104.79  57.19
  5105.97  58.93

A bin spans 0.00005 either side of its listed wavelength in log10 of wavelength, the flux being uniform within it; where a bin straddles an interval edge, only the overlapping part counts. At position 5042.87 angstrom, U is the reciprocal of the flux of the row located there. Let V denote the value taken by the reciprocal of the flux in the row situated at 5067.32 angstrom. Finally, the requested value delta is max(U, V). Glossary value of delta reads 0.0161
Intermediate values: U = 0.0154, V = 0.0161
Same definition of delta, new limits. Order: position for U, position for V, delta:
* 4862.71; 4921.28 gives 0.0148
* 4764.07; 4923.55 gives 0.0141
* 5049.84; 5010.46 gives 0.0168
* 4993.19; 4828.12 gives 0.0135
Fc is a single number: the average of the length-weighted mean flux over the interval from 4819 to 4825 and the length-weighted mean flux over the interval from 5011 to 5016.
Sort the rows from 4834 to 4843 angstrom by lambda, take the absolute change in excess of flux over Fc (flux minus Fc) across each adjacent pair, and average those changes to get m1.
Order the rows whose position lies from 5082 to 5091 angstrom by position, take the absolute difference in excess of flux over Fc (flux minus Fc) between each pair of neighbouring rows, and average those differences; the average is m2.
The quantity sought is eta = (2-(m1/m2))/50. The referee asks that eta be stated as 0.008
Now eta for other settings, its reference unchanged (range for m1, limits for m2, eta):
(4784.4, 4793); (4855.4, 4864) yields 0.017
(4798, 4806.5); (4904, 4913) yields 0.026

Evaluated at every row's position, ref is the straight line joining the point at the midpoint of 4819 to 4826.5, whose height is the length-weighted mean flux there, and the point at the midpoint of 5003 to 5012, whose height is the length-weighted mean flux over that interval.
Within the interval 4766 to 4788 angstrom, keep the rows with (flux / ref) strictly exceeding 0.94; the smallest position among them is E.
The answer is 4766.26 angstrom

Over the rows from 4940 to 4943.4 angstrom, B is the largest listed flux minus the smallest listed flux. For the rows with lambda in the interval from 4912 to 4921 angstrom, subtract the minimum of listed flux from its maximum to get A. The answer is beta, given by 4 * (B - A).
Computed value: -113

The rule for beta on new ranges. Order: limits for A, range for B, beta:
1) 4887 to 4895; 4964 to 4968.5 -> -85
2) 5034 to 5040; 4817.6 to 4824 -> 19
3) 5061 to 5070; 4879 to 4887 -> 11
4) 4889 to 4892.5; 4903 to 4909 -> 33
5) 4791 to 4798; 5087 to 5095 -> 27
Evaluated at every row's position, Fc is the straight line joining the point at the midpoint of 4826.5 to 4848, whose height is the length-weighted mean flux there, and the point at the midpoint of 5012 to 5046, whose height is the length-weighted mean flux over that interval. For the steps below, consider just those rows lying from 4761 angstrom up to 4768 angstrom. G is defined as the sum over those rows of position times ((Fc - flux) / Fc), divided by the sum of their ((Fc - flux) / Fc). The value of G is 4764.9 angstrom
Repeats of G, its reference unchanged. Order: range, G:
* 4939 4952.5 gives 4947.4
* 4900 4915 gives 4908.0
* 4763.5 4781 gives 4773.4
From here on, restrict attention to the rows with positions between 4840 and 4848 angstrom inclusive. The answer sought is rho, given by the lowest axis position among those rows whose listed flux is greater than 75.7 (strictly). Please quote 4840.36 angstrom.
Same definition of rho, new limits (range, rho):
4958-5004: 4959.96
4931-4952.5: 4931.49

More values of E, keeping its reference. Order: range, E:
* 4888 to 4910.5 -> 4888.53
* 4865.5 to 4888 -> 4866.07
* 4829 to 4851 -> 4829.23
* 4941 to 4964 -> 4941.72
